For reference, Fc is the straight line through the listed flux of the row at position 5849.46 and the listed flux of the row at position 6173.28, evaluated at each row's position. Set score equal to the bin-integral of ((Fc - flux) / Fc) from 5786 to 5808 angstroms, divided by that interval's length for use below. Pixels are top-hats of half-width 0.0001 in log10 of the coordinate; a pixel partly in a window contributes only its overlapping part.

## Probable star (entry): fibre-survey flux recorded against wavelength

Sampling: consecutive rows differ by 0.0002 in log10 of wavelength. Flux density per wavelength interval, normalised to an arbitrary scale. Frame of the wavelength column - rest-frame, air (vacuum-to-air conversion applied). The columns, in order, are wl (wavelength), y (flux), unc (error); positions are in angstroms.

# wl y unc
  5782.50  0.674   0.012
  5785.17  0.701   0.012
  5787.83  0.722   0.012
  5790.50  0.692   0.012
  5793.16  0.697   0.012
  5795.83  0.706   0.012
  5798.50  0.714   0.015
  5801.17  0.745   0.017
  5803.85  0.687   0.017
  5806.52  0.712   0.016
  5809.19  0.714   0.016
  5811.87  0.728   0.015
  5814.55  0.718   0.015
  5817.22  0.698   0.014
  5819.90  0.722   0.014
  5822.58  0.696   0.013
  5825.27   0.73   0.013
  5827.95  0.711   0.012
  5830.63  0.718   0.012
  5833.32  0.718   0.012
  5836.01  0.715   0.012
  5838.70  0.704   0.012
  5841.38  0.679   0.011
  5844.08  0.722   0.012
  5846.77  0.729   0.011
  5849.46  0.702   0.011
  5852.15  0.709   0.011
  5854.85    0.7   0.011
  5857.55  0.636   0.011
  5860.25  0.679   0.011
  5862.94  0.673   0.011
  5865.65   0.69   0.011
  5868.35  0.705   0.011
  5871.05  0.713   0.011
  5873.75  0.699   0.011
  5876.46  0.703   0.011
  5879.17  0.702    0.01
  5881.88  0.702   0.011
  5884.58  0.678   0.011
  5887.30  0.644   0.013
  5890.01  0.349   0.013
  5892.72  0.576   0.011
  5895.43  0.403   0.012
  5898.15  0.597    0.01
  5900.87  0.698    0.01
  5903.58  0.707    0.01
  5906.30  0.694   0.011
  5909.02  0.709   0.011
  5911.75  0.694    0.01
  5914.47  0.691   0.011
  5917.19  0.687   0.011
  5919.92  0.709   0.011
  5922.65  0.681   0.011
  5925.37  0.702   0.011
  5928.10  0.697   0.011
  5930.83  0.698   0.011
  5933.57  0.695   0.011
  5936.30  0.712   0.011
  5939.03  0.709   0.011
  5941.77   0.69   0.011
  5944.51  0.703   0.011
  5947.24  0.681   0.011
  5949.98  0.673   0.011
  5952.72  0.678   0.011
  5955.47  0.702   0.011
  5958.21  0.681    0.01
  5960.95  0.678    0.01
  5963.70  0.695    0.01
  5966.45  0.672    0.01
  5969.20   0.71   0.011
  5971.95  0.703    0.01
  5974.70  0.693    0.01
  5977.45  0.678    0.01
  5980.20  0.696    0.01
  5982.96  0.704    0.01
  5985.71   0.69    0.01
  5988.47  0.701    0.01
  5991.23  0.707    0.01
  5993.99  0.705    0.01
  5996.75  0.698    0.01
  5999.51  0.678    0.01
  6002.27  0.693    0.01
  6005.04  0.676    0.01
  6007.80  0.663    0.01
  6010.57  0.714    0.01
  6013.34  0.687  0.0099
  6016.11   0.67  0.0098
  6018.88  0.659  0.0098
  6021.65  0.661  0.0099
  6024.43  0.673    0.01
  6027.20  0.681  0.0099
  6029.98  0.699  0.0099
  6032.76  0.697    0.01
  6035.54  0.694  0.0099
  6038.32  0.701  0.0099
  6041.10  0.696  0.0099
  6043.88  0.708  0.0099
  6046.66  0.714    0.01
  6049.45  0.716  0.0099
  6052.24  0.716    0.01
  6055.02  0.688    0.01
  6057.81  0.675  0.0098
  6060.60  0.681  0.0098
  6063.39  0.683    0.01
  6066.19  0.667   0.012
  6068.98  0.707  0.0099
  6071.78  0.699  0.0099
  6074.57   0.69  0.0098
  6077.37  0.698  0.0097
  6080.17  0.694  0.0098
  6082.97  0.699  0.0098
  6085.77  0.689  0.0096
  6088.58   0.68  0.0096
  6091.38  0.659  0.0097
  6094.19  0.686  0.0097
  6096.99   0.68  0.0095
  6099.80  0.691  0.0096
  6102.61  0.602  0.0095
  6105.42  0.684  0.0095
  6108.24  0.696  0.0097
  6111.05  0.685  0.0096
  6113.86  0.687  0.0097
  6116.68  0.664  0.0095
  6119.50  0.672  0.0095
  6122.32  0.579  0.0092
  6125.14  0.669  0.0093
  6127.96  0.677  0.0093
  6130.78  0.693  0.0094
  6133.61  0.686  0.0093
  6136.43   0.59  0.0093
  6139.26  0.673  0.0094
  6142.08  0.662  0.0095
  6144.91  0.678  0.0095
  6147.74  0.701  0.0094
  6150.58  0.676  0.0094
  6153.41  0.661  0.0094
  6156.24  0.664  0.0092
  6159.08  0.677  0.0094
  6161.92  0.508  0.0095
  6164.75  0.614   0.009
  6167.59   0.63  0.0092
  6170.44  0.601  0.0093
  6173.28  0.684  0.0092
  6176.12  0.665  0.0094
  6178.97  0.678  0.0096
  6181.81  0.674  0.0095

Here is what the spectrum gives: -0.006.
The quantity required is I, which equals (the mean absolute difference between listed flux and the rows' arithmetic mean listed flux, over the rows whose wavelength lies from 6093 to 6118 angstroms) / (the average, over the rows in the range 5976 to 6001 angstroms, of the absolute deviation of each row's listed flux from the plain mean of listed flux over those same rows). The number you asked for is 2.12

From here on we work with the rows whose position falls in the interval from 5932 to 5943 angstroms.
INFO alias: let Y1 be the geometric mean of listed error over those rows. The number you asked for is 0.0110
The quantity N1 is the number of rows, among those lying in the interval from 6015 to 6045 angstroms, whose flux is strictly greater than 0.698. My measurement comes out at 3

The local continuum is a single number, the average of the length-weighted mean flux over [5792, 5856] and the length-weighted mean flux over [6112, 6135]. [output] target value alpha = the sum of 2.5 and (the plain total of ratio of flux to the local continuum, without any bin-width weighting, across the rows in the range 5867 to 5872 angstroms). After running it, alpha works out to 4.56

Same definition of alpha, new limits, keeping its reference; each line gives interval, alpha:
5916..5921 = 4.53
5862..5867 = 4.48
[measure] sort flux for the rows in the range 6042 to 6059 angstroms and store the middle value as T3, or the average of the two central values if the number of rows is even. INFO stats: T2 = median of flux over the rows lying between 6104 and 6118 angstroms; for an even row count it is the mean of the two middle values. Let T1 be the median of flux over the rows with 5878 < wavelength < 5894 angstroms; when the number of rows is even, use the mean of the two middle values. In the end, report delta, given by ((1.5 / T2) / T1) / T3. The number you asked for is 4.66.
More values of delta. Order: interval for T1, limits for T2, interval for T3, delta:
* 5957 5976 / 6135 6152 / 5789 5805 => 4.57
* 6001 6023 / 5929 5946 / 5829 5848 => 4.43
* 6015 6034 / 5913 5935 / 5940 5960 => 4.70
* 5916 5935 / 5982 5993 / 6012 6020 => 4.57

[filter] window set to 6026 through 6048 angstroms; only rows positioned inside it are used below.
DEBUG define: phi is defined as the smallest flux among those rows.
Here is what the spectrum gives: 0.681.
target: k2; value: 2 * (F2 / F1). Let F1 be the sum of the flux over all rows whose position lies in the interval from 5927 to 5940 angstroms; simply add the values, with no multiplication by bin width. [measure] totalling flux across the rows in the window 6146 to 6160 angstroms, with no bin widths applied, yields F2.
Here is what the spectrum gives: 1.92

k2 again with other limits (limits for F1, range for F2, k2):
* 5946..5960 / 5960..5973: 2.03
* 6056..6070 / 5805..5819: 2.09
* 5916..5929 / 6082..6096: 1.96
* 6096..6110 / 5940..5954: 2.04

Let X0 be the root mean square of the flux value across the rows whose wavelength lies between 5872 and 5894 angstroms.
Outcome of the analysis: 0.642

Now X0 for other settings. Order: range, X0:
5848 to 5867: 0.685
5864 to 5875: 0.702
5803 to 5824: 0.709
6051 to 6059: 0.693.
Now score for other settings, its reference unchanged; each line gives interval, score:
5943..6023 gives 0.010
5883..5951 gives 0.056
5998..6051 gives 0.005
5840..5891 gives 0.035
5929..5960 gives 0.006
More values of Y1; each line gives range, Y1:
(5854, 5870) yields 0.0110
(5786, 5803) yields 0.0132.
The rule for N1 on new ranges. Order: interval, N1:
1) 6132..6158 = 1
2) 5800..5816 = 5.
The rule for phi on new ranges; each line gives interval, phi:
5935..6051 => 0.659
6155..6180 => 0.508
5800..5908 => 0.349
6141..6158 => 0.661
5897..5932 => 0.597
